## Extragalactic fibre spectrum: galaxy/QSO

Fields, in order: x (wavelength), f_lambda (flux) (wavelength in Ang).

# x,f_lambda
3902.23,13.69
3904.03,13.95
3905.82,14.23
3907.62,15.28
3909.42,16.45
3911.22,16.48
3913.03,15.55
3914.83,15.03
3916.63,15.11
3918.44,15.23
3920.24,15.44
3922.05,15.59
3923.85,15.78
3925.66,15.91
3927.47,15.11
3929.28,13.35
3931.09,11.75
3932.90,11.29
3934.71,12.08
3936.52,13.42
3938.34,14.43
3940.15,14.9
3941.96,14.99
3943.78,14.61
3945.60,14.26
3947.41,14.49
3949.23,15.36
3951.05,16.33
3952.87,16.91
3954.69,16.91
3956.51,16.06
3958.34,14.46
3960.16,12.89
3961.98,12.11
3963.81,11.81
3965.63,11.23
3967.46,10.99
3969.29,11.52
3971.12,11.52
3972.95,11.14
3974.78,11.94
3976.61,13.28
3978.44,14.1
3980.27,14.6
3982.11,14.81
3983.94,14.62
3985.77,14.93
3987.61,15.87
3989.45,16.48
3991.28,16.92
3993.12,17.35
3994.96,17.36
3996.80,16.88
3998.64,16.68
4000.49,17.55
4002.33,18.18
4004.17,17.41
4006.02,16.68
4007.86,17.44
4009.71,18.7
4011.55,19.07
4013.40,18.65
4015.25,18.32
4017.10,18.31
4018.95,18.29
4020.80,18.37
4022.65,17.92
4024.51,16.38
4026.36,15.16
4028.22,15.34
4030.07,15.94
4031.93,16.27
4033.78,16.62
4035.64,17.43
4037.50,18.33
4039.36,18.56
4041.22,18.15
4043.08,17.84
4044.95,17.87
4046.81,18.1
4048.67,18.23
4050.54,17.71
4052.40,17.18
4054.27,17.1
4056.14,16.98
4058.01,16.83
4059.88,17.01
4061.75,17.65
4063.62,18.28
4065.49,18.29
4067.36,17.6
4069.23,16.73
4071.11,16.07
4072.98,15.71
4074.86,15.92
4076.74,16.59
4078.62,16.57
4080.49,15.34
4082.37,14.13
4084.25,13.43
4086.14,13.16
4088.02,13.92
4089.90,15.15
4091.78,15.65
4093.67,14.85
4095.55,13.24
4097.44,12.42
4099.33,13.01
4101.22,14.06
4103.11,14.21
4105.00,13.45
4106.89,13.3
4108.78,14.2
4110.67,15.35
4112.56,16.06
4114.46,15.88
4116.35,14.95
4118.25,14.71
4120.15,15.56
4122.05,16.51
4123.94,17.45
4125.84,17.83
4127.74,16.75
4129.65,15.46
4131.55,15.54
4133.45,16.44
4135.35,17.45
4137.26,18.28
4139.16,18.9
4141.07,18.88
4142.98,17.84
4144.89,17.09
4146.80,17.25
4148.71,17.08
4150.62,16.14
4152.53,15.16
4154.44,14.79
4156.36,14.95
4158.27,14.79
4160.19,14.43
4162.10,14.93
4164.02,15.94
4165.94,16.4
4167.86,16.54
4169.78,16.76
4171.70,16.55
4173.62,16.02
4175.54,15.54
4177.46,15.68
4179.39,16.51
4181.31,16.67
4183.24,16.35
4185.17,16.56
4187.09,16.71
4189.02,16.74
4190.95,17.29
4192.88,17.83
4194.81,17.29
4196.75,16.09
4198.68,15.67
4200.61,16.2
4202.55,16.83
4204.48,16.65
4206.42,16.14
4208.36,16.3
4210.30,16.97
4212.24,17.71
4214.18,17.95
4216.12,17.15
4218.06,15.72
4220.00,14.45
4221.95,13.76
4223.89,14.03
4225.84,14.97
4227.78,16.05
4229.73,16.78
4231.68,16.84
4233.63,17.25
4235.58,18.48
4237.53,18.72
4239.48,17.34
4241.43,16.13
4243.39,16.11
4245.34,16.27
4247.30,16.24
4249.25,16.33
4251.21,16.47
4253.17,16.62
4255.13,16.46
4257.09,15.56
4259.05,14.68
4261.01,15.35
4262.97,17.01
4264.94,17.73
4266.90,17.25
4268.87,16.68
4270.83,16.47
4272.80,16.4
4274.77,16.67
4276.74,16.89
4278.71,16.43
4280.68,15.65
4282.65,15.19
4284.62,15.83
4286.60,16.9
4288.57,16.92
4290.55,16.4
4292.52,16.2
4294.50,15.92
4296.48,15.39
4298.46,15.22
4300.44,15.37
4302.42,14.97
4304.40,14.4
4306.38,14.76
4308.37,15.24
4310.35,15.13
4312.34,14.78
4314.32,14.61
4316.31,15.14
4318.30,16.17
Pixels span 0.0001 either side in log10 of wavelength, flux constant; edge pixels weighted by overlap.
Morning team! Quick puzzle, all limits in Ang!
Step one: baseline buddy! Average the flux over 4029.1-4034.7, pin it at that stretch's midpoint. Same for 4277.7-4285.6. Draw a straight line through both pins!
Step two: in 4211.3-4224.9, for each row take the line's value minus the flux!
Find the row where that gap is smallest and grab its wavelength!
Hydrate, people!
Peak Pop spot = 4214.18 Ang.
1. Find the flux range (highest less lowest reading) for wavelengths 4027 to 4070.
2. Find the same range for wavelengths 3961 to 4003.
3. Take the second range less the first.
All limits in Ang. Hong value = 4.0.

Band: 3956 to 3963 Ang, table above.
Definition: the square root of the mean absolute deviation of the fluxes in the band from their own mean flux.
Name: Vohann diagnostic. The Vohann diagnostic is 1.2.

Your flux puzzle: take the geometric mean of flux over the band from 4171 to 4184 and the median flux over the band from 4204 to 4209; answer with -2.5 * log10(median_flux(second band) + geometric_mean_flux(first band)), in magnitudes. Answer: -3.78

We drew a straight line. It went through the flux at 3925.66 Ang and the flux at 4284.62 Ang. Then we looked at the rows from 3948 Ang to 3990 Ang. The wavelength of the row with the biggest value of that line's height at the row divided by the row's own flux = 3967.46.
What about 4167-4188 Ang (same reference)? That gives 4175.54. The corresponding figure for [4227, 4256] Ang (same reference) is 4227.78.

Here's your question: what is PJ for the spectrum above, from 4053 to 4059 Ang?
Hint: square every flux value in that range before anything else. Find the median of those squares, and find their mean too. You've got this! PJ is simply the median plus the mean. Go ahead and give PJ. 576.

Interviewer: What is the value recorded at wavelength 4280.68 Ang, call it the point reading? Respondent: 15.65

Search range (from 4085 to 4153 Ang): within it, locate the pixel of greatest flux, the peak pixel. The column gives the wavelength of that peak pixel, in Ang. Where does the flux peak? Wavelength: 4139.16 Ang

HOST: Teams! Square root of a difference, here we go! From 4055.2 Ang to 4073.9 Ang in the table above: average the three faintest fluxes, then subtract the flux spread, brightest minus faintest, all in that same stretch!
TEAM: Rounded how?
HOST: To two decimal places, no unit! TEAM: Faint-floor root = 3.69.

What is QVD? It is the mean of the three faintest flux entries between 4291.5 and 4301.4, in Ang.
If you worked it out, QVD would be 15.3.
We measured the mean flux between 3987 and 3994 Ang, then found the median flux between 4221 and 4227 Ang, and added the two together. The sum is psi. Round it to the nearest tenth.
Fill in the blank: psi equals 30.7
